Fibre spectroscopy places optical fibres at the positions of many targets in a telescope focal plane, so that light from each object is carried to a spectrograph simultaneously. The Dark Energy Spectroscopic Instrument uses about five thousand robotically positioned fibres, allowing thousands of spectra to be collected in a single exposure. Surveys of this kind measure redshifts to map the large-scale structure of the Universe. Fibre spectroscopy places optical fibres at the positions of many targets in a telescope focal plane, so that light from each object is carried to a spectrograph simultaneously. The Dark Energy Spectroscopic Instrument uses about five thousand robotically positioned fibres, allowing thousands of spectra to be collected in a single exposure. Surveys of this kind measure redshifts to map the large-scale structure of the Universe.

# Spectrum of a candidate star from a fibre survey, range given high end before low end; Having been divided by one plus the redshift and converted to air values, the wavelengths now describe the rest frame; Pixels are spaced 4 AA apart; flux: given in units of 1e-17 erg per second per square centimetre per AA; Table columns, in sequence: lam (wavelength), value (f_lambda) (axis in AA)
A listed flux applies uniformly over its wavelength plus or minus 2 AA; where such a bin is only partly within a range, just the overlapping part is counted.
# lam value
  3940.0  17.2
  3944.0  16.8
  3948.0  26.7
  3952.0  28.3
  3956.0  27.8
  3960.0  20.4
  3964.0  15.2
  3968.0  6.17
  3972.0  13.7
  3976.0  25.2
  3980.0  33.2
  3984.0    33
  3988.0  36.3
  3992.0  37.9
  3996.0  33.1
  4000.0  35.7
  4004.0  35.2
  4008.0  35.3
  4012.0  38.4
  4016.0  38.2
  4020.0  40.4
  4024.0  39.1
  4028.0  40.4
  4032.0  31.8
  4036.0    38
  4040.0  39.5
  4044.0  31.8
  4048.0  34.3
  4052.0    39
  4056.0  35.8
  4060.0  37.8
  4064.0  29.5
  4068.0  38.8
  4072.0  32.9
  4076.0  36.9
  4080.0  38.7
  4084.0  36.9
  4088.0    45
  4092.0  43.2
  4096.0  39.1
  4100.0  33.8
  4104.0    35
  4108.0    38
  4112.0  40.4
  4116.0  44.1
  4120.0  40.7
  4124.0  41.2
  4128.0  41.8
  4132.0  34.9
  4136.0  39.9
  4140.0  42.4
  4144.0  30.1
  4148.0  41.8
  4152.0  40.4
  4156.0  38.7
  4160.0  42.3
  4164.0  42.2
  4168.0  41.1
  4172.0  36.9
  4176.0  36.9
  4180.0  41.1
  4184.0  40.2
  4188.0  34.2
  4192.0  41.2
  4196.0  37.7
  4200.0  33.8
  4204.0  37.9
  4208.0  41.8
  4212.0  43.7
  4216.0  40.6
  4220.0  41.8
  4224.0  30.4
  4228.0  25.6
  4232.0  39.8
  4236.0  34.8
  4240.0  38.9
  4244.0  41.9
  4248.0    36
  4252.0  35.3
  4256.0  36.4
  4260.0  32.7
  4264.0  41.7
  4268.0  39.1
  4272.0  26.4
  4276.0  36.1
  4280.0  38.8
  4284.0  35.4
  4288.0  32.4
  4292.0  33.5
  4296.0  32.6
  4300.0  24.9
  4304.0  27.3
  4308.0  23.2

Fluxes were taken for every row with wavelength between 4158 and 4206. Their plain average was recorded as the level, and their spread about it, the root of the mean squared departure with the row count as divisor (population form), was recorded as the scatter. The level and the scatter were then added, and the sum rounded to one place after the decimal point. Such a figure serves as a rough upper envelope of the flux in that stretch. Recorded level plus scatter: 41.6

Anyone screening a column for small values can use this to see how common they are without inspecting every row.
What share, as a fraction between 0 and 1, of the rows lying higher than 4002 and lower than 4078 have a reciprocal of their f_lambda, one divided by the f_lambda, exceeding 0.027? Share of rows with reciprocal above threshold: 0.47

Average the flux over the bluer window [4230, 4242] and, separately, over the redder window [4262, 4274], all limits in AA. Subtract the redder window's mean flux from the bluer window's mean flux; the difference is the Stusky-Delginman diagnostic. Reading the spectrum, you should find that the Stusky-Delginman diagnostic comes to 2.1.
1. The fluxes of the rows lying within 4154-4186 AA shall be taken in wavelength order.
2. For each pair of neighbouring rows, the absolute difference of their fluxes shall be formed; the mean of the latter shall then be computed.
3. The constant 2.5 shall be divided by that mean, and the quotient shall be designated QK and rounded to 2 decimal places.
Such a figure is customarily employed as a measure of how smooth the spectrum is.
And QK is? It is 1.24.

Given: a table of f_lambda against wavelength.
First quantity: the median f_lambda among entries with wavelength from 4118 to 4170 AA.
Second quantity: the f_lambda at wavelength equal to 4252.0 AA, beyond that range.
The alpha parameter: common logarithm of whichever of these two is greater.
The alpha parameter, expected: 1.61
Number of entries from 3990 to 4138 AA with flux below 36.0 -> 13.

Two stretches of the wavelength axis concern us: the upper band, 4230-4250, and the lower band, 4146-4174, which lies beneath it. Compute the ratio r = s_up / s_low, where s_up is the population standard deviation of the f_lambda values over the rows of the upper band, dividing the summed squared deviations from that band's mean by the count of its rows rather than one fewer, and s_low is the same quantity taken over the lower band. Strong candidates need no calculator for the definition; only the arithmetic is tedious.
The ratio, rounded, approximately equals 1.4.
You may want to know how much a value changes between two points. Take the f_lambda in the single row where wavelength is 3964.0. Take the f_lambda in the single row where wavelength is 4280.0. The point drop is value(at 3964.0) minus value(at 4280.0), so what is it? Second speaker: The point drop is -24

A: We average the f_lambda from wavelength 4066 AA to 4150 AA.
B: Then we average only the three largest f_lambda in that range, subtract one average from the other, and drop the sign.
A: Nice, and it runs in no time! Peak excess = 5.3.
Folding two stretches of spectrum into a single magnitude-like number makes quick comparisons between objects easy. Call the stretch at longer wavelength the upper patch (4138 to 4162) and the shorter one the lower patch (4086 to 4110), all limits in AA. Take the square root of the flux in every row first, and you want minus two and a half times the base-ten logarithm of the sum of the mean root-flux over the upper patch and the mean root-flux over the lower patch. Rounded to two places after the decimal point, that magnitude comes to -2.74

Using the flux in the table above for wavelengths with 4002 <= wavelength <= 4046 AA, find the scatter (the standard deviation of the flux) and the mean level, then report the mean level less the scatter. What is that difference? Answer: 34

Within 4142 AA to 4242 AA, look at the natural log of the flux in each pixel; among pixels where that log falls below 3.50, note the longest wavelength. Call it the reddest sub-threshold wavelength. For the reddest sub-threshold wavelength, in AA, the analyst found 4228.0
